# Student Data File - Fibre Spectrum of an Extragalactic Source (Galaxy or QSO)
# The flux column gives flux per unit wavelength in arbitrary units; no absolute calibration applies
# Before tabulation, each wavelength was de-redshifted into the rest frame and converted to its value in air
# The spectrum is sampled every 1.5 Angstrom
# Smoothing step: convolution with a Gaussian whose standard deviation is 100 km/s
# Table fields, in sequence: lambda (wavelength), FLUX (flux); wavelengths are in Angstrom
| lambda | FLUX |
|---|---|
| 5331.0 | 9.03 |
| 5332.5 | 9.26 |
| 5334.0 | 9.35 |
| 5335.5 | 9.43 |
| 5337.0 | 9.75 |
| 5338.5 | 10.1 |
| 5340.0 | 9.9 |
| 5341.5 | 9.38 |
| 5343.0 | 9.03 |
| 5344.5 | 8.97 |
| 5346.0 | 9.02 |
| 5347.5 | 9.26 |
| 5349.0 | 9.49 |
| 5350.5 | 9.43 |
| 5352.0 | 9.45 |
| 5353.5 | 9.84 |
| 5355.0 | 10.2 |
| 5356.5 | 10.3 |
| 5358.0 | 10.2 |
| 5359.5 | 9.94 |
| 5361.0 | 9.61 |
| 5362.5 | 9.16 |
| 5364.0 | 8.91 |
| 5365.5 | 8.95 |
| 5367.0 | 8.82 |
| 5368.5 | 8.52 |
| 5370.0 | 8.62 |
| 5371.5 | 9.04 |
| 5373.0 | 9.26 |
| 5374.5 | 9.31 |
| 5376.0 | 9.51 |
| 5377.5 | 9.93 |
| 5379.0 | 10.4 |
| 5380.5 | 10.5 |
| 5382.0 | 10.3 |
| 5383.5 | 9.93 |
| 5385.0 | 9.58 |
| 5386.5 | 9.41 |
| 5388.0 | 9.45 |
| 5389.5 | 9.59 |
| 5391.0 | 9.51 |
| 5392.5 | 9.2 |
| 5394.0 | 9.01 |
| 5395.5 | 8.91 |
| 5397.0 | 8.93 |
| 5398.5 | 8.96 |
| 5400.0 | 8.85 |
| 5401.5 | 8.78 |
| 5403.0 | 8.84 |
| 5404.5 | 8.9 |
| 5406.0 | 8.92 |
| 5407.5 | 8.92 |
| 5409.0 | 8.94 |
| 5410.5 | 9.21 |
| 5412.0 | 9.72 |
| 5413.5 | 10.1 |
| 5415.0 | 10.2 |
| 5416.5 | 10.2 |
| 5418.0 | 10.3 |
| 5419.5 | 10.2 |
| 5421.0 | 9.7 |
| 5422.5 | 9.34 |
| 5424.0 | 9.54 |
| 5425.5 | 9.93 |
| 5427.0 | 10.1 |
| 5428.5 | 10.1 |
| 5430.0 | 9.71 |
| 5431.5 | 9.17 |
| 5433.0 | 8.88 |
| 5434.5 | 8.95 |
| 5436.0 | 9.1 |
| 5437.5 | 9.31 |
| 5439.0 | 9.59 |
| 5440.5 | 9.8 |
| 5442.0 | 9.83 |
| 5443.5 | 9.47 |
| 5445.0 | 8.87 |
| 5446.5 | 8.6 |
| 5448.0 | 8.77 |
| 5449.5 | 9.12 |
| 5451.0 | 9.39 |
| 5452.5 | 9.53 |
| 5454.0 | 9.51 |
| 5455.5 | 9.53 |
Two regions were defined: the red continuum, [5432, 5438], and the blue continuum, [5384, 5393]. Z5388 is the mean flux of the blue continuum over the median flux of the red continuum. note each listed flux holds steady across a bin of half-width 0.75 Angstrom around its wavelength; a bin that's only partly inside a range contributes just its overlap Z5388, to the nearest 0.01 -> 1.05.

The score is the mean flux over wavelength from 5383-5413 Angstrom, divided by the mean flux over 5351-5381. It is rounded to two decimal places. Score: 0.96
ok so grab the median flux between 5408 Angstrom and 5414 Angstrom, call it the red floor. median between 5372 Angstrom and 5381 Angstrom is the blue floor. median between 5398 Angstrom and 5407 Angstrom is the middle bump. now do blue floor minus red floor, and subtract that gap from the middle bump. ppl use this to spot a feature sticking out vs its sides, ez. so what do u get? 8.6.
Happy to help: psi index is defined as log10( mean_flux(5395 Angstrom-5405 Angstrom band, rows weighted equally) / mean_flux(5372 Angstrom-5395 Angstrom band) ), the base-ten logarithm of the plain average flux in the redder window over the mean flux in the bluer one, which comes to -0.036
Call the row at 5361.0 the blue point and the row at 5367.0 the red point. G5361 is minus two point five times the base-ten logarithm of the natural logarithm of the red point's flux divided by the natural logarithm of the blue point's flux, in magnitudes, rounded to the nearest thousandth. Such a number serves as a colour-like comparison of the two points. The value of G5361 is 0.042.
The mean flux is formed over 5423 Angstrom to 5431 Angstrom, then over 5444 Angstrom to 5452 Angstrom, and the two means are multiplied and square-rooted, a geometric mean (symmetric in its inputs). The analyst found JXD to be 9.40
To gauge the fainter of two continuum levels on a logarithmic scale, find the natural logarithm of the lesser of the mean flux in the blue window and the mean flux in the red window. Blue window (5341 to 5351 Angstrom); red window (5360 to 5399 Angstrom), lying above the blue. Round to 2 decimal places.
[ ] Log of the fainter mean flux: 2.22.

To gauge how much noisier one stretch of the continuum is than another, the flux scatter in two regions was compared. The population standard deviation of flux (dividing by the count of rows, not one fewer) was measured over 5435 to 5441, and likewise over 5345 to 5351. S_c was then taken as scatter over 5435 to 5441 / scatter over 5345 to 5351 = 1.5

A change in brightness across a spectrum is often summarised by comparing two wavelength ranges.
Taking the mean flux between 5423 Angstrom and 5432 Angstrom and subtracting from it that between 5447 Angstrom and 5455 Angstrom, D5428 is 0.5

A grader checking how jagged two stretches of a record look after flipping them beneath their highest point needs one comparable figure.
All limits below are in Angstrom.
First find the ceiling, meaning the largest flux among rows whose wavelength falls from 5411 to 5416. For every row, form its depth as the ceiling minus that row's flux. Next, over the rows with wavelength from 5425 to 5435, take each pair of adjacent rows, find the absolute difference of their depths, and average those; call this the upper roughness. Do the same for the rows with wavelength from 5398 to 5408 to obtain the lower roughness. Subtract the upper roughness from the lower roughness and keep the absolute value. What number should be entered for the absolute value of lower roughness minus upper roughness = 0.19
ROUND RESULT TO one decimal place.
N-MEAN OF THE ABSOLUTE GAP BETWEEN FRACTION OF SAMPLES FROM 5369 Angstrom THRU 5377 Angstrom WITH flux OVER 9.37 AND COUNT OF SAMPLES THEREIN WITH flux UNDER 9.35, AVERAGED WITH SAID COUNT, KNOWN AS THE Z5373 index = 3.9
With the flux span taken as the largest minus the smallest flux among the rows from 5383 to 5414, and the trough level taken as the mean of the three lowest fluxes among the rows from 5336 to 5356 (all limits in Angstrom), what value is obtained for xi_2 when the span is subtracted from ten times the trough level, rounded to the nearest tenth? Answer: 88.7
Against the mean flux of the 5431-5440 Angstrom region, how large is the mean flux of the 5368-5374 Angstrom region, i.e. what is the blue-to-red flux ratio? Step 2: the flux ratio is 0.97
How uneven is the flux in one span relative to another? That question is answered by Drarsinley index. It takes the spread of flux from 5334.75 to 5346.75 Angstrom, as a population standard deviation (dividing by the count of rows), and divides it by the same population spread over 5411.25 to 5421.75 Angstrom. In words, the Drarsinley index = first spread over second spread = 1.78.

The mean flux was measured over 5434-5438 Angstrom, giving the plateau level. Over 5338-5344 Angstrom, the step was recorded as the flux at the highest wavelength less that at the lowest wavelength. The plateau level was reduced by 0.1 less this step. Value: 7.9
